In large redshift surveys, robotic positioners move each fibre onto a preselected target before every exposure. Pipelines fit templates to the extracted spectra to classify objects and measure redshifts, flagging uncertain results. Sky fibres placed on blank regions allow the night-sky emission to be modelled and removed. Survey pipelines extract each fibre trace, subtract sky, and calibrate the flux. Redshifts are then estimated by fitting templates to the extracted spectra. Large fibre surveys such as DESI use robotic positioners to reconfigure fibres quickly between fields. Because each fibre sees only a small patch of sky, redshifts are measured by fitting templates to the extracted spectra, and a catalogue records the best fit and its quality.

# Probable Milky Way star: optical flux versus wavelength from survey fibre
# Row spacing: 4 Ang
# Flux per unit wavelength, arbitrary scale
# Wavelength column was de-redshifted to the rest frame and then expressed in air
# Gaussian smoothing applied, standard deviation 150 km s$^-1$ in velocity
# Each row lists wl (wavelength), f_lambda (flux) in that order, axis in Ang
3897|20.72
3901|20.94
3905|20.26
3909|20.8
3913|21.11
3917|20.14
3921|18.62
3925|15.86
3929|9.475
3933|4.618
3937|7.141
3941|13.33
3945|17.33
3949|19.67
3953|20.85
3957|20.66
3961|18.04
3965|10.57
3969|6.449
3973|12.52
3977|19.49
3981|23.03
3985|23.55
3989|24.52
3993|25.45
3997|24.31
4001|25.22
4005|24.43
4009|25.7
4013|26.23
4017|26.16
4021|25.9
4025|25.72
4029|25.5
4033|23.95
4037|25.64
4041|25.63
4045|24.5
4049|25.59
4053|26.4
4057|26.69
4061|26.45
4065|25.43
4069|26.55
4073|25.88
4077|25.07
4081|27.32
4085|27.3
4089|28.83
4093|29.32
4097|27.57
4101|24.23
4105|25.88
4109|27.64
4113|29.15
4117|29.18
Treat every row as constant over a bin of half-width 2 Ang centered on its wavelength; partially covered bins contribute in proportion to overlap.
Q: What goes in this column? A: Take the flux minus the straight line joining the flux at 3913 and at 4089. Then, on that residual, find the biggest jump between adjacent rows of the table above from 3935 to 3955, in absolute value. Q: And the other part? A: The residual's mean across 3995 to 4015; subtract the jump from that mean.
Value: -6.0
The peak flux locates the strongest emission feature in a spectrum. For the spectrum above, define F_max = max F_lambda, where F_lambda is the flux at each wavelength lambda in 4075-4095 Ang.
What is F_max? 29.32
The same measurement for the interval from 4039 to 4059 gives 26.69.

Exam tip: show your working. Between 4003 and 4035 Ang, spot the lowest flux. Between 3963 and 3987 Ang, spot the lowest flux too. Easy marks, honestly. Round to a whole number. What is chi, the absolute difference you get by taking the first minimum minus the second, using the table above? 18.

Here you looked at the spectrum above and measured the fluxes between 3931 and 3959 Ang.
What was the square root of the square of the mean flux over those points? 14.8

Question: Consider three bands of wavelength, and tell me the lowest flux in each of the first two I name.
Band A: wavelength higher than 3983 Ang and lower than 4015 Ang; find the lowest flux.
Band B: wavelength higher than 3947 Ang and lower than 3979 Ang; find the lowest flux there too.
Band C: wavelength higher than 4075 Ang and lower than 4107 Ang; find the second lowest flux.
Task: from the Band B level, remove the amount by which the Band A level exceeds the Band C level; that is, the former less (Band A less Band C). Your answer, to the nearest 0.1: 8.0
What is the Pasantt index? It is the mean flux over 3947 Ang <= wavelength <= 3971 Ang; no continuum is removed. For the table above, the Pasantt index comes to 16.0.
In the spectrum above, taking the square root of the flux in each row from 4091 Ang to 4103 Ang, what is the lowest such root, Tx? 4.9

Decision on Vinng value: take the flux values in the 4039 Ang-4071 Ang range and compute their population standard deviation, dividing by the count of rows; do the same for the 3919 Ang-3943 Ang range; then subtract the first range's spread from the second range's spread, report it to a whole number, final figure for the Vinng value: 4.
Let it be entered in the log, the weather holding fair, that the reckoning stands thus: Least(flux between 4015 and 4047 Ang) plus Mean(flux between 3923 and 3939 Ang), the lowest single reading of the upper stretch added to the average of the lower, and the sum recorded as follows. 33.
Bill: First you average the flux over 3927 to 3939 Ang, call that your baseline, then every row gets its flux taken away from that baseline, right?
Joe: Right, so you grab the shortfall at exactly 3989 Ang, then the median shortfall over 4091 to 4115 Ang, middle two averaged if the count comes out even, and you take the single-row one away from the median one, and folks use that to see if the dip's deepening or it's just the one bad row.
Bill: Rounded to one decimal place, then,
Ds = -3.1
